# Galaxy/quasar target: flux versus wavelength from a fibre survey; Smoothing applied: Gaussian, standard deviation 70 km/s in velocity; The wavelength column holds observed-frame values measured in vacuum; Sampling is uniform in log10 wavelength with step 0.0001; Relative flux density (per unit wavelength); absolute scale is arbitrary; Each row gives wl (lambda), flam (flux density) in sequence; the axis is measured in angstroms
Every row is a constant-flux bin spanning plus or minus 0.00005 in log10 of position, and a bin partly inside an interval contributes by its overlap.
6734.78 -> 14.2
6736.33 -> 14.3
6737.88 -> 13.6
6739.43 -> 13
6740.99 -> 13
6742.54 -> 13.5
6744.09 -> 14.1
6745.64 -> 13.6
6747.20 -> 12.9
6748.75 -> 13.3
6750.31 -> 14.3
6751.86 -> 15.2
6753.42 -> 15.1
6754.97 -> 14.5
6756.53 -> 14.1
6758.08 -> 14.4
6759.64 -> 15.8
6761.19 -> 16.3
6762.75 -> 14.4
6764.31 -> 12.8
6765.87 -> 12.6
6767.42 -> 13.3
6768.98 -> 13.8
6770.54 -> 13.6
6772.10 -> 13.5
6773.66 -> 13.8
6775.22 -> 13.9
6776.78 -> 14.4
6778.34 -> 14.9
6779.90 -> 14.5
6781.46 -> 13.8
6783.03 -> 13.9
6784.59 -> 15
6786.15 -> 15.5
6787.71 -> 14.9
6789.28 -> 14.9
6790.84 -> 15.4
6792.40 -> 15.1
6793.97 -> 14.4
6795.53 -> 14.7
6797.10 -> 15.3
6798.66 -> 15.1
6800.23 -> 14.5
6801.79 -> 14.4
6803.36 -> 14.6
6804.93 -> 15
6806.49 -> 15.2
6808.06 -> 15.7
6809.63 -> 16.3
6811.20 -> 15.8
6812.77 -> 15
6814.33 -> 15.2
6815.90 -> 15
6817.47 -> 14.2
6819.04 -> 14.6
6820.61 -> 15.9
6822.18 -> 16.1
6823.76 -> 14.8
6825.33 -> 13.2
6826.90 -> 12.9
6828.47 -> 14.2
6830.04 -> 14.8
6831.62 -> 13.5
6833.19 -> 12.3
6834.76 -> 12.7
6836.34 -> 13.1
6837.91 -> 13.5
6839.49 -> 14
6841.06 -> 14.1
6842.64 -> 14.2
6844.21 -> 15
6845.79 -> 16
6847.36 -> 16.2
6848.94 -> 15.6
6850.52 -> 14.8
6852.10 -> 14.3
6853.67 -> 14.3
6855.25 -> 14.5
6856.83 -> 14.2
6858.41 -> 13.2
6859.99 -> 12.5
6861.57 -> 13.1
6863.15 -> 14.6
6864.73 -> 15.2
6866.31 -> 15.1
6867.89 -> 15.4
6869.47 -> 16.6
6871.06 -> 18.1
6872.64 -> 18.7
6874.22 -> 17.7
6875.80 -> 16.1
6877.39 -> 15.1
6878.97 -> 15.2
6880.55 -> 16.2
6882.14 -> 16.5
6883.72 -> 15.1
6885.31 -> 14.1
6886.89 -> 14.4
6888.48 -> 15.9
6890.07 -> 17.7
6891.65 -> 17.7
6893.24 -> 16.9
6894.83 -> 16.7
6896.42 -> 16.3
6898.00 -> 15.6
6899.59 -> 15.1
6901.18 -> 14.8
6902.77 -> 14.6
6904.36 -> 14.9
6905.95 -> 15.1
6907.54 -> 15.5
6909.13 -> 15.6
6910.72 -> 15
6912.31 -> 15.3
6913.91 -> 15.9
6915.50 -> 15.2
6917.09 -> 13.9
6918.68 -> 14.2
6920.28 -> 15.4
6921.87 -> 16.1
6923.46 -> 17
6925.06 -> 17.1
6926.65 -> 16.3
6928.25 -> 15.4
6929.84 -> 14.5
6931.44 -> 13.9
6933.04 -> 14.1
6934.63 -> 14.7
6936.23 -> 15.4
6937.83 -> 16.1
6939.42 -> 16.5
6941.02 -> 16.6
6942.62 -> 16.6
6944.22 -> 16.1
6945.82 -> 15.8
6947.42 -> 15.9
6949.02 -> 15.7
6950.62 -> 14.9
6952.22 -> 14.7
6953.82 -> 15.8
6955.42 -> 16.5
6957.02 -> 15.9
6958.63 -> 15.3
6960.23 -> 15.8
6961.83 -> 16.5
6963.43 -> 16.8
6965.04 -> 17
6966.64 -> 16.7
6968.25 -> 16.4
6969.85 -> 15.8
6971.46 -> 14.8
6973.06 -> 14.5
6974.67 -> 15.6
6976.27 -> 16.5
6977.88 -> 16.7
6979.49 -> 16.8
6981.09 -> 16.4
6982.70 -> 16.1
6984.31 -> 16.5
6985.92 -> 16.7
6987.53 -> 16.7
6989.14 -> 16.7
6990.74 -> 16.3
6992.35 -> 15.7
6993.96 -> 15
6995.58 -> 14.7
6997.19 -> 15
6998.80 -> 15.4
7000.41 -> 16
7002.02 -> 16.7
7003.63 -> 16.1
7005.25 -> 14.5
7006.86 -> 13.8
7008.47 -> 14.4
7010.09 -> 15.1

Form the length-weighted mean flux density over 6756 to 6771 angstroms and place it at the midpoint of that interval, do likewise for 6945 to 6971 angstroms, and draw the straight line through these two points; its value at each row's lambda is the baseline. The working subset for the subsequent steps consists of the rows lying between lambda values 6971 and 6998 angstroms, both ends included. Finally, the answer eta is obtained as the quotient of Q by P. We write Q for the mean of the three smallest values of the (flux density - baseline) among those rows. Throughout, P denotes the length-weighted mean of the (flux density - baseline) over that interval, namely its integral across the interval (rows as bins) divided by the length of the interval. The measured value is 6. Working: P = -0.26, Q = -1.51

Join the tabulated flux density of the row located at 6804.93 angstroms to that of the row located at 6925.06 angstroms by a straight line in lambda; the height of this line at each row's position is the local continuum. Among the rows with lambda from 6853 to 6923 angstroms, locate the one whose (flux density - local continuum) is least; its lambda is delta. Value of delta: 6859.99 angstroms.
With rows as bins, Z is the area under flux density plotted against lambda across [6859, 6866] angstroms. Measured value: 97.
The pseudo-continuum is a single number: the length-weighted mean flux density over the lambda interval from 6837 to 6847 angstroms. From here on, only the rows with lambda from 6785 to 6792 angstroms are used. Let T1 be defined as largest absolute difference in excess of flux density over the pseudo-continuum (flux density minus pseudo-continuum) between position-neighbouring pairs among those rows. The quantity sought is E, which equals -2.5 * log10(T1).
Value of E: 0.55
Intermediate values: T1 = 0.60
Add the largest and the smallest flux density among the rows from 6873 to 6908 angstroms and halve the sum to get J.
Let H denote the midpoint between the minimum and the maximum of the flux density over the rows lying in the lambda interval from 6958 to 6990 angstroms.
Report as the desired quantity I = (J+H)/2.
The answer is 15.8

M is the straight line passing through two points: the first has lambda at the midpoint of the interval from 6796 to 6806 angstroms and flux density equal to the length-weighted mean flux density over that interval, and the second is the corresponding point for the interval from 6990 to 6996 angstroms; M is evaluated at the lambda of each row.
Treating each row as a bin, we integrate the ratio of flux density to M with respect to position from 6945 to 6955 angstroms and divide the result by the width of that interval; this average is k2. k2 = 1.01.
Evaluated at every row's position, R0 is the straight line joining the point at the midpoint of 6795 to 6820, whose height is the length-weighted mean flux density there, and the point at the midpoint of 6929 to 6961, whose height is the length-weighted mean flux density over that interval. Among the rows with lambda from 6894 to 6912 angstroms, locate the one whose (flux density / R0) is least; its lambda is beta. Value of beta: 6902.77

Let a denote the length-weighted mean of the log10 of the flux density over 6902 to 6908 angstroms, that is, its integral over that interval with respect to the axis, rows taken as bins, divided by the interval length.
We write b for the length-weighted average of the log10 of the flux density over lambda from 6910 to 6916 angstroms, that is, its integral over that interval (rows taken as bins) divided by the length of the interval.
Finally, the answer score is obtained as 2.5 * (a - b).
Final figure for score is -0.024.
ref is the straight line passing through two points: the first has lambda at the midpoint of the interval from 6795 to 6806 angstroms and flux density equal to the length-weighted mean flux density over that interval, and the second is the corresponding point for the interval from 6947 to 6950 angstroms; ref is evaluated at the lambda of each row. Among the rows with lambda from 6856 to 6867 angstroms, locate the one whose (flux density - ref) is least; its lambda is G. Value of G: 6859.99 angstroms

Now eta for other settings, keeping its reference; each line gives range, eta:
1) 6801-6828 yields -4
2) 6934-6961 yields 17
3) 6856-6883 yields -6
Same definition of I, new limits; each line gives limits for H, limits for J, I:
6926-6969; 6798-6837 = 14.9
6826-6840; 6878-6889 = 14.4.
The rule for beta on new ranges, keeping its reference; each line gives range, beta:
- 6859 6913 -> 6859.99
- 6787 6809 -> 6801.79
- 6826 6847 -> 6833.19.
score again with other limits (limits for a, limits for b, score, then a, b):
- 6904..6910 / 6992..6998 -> 0.022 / 1.18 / 1.18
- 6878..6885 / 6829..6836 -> 0.175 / 1.19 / 1.12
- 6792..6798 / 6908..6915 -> -0.041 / 1.17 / 1.19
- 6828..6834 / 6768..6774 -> 0.002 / 1.14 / 1.13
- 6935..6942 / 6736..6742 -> 0.197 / 1.21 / 1.13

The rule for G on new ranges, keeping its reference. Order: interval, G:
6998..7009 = 7006.86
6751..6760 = 6756.53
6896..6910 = 6902.77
